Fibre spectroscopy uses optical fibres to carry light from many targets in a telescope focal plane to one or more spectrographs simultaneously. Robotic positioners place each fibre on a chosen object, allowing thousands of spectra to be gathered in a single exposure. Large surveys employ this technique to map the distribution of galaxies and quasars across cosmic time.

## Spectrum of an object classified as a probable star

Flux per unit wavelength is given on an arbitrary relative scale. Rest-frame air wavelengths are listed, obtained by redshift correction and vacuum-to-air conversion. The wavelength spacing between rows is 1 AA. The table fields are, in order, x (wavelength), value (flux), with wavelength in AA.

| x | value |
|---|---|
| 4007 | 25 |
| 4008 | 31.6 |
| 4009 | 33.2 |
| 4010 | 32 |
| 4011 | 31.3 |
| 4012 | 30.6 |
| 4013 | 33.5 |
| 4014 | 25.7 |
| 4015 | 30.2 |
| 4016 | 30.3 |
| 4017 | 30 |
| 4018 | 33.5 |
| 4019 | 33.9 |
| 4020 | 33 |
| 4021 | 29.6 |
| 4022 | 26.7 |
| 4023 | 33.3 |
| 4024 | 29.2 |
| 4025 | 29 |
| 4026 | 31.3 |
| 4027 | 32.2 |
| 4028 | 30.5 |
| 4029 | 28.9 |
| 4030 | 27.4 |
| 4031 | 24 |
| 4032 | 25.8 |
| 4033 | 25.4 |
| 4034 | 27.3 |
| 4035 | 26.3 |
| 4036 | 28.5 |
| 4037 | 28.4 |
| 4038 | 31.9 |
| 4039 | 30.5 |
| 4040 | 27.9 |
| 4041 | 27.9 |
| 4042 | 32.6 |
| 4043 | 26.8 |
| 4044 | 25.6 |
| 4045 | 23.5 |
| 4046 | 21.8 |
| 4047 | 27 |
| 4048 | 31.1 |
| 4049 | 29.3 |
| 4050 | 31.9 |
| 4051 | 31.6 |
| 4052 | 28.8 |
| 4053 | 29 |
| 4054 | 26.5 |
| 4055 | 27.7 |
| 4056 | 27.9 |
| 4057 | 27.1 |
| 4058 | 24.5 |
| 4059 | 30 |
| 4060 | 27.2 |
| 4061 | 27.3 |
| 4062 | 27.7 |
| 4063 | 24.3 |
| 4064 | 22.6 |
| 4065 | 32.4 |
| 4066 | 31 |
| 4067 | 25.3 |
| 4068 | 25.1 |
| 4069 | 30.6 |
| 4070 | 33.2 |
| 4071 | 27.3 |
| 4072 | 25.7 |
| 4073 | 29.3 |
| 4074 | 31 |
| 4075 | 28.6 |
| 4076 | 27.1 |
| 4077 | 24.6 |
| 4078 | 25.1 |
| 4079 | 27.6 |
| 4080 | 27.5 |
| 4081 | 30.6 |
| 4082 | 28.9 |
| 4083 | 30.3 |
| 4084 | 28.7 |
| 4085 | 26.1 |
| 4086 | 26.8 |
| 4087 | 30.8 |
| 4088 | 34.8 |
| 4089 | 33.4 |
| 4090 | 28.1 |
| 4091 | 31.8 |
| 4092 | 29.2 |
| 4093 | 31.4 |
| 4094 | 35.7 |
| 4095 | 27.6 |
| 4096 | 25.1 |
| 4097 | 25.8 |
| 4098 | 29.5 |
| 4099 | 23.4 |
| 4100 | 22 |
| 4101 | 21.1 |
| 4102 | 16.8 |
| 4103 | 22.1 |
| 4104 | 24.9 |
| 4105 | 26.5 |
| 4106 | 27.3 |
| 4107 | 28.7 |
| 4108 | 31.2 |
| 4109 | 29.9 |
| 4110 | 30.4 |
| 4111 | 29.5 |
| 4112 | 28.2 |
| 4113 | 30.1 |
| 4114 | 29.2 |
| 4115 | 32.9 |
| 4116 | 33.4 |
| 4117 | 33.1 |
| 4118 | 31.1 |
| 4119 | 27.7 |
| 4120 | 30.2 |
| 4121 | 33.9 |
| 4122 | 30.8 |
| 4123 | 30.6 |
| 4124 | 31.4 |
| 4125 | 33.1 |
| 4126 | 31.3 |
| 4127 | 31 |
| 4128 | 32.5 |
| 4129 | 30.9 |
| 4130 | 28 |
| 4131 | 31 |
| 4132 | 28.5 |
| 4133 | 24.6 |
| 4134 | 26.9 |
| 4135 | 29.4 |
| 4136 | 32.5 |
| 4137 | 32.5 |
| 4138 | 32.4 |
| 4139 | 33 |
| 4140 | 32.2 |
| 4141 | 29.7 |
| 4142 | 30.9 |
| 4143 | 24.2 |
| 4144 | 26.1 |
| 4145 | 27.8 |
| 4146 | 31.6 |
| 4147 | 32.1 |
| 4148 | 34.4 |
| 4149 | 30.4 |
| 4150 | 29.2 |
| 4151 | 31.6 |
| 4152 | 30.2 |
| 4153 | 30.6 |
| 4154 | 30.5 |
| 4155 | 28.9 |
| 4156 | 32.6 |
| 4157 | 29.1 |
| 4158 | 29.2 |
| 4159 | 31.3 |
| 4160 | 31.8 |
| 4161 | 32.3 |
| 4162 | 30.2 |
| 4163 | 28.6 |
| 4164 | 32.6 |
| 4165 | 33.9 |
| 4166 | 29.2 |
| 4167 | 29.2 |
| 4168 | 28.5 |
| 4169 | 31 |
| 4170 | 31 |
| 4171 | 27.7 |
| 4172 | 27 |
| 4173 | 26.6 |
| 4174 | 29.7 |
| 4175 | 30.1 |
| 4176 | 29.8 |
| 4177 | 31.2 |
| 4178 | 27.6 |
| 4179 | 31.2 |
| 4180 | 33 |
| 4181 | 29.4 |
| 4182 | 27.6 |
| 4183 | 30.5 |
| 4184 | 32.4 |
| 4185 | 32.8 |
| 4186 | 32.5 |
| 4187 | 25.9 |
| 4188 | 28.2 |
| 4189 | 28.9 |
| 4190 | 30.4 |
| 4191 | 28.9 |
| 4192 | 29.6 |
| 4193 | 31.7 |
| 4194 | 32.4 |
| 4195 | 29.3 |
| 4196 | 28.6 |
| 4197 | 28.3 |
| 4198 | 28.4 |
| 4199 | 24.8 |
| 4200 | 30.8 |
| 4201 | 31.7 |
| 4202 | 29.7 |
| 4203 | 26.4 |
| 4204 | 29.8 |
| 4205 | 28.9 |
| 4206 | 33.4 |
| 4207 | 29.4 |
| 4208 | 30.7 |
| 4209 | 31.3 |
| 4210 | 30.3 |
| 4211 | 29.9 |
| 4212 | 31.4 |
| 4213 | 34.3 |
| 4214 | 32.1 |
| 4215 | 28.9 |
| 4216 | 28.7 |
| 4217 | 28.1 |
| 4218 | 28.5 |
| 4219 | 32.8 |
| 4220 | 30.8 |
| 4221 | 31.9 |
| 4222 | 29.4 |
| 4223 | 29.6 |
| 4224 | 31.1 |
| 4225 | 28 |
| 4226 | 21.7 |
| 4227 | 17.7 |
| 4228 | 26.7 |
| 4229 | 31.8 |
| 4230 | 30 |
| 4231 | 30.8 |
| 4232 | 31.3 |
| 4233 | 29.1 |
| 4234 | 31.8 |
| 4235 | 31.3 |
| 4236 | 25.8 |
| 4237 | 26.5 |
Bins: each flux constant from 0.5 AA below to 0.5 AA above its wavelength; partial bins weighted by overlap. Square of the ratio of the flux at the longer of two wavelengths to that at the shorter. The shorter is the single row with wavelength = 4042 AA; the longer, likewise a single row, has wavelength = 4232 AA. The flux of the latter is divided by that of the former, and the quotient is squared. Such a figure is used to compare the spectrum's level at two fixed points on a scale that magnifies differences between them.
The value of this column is 0.92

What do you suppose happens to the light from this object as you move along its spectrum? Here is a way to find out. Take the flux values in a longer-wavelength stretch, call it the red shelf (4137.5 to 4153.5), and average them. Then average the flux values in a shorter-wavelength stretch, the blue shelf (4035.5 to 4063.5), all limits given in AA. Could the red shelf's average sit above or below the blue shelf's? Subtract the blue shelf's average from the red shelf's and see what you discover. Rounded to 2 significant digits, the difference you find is 2.4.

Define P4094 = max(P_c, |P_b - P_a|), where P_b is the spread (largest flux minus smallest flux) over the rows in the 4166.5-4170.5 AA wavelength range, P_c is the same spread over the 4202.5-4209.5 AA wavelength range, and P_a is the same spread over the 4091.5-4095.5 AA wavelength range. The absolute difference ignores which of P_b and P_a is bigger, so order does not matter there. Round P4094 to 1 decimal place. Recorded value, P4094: 7.0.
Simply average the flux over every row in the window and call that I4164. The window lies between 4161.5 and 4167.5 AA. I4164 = 30.6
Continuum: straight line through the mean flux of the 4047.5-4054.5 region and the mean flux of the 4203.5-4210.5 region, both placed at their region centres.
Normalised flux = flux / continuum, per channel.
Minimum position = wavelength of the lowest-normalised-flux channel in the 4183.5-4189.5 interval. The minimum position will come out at 4187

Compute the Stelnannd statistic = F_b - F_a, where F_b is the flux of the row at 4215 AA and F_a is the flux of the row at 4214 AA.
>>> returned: -3.2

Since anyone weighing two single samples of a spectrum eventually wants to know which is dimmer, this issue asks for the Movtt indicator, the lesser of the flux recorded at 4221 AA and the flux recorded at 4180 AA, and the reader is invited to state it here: 32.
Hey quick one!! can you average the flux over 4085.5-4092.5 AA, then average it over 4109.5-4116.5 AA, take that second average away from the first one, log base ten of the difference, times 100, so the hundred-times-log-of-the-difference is -77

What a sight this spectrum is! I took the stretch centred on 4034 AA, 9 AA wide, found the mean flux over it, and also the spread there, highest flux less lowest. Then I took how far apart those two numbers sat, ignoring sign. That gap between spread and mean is 19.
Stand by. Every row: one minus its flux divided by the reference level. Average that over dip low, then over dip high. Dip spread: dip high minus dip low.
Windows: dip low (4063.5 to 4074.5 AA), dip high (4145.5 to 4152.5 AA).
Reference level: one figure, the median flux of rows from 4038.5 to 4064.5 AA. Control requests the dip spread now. -0.10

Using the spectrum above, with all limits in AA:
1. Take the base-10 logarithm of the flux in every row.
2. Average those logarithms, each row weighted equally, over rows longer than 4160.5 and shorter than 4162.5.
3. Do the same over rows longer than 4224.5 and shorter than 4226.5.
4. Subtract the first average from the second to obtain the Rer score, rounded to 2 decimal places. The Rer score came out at -0.10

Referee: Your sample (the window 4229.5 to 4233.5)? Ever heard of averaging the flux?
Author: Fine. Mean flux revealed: 30.3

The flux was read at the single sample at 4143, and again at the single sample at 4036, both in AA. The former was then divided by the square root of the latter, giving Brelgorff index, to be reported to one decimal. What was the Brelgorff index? 4.5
